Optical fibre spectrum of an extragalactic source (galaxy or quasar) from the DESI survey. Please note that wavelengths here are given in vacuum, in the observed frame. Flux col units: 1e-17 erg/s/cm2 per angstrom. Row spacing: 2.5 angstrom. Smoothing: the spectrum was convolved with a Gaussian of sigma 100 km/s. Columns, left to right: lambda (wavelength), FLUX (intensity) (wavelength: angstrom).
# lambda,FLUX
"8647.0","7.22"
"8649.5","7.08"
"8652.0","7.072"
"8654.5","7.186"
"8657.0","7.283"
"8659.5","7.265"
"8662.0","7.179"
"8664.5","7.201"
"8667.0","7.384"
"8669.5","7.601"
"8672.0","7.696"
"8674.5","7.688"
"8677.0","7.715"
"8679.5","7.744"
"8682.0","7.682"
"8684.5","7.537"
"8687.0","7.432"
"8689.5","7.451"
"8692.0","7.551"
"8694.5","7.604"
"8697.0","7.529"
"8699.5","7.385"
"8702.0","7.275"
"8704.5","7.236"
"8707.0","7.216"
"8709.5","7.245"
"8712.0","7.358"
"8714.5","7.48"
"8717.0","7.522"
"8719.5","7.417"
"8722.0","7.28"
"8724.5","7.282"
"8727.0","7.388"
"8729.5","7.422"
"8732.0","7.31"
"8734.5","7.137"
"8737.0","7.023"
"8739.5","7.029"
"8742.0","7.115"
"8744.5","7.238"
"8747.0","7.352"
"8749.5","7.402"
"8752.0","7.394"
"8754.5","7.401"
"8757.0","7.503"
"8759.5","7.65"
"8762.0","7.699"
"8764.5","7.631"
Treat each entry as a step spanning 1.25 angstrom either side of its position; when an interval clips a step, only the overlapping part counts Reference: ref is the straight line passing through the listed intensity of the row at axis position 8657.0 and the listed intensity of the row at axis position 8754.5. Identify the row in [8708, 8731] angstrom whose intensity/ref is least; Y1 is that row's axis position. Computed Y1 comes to 8709.5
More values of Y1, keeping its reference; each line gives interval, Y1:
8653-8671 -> 8662.0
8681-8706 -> 8704.5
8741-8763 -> 8742.0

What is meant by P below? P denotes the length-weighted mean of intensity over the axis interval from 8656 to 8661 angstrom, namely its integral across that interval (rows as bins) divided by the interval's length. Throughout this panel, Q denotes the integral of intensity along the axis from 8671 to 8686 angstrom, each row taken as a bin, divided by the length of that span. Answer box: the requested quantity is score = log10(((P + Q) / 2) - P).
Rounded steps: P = 7.27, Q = 7.67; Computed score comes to -0.7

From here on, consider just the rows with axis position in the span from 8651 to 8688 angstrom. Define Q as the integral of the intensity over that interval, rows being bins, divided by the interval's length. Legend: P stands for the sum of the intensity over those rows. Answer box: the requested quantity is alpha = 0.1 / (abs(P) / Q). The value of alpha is 0.0067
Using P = 112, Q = 7.45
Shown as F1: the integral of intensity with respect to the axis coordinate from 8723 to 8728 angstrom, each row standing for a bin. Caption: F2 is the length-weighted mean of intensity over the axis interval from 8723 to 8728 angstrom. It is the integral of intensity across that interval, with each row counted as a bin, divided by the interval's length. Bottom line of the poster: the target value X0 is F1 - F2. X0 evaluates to 29.3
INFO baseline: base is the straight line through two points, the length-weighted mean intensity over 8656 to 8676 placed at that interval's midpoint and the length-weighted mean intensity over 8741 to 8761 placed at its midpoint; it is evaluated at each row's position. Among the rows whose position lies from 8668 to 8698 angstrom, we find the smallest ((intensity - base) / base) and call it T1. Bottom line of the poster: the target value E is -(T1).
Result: -0.003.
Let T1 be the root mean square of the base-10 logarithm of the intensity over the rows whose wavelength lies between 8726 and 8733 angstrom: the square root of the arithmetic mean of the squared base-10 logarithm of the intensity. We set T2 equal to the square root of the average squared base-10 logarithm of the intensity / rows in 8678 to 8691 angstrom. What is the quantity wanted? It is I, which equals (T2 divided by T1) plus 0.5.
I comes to 1.513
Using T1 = 0.868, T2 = 0.879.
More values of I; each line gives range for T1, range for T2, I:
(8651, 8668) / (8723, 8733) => 1.509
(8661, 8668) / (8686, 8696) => 1.517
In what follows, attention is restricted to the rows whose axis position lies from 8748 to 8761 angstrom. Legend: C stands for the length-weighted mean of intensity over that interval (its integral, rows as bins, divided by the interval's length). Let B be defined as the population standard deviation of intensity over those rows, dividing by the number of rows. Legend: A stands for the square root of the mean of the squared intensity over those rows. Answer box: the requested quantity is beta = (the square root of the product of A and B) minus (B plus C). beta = -6.71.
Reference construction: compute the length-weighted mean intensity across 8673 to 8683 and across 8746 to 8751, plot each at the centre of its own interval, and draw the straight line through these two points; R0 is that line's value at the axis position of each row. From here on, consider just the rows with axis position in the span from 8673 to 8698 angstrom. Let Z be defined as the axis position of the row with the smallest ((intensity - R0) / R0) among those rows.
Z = 8687.0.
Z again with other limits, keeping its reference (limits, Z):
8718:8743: 8737.0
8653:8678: 8654.5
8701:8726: 8707.0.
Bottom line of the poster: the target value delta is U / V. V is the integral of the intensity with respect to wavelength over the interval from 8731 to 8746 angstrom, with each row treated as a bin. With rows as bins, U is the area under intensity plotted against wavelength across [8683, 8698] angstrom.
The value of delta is 1.05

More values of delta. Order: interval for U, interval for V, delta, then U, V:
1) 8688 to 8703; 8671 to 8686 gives 0.97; 112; 115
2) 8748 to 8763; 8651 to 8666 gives 1.04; 113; 108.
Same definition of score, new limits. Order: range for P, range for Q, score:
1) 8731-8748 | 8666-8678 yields -0.6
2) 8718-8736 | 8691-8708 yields -1.4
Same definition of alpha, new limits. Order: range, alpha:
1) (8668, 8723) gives 0.0045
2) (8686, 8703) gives 0.0143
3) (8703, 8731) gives 0.0091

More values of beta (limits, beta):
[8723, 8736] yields -6.55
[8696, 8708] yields -6.52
